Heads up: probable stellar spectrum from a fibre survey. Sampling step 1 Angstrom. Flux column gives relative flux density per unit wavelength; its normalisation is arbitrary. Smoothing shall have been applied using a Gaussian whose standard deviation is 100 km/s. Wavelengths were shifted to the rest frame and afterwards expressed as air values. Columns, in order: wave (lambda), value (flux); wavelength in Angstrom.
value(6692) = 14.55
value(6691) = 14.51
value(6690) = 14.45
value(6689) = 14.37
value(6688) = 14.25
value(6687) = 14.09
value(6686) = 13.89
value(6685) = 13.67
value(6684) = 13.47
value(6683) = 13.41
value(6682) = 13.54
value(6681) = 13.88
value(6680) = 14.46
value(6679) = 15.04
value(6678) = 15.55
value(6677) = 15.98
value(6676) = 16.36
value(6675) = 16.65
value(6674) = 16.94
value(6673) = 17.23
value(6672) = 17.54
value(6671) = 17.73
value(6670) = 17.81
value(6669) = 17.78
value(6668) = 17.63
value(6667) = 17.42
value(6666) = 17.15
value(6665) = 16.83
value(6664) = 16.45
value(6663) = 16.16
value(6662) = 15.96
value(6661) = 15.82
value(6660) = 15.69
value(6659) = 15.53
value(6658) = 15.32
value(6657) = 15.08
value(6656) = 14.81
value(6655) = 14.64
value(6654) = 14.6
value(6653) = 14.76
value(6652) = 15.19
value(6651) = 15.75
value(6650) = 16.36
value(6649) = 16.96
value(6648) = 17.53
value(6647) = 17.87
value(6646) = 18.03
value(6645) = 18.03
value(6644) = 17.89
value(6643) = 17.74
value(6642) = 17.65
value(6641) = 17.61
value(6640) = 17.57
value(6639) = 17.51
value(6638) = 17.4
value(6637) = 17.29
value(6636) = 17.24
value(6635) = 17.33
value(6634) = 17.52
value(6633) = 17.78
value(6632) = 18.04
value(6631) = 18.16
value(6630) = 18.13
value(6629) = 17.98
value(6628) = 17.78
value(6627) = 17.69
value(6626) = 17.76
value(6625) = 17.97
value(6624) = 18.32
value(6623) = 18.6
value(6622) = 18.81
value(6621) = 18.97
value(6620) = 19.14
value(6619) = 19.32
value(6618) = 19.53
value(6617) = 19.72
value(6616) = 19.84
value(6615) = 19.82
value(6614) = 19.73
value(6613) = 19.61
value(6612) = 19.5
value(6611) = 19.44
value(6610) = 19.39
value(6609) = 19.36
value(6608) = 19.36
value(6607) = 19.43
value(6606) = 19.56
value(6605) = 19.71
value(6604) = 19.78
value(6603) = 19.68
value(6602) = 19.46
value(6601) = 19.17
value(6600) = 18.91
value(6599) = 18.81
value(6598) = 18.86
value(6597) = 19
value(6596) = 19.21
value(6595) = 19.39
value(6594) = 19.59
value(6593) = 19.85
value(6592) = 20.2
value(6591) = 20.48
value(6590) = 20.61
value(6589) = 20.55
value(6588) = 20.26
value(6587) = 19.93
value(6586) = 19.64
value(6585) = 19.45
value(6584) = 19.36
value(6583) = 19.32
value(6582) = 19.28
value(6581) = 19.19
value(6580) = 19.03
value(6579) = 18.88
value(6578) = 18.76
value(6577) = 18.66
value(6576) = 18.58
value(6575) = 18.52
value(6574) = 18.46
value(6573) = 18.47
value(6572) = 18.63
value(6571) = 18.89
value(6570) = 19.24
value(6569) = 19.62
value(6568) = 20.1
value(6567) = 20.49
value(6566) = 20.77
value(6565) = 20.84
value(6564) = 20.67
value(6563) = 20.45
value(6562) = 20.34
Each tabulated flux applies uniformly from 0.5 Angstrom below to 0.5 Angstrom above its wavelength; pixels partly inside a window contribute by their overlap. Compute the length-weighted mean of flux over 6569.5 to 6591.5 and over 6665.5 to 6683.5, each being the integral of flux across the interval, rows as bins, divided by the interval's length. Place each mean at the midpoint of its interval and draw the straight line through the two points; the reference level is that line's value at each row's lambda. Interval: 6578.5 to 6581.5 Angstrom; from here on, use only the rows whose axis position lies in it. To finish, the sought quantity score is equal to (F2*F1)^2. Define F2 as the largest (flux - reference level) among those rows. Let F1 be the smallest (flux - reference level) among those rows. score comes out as 0.0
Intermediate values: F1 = -0.5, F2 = -0.1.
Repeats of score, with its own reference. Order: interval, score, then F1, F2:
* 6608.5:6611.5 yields 1.3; 1.0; 1.1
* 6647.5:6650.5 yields 0.1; -0.7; 0.4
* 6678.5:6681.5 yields 5.0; -2.1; -1.0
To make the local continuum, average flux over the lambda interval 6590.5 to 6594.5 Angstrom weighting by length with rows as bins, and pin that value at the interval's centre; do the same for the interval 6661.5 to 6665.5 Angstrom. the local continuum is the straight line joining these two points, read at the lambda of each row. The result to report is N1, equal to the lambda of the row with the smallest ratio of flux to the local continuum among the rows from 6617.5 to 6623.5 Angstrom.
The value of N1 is 6623 Angstrom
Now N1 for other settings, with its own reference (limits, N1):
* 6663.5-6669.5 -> 6664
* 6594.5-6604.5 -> 6599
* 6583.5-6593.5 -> 6584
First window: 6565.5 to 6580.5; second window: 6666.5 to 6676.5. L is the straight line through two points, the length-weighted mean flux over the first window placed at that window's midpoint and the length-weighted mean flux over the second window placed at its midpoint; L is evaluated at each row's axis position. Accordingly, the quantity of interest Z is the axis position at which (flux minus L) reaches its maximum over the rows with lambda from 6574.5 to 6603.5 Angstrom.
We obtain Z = 6590 Angstrom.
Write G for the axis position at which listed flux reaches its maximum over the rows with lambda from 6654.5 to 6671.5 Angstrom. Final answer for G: 6670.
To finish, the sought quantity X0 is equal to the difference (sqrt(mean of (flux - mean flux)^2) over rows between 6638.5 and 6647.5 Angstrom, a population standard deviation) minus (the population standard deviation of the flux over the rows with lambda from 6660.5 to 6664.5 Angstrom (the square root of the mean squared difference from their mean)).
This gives -0.05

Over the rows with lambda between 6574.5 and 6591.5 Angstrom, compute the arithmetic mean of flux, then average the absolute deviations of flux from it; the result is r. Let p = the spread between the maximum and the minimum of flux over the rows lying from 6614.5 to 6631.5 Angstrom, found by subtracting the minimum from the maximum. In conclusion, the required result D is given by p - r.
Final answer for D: 1.6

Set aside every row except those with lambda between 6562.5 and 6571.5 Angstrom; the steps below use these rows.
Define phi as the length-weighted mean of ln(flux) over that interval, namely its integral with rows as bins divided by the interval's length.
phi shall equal 3.00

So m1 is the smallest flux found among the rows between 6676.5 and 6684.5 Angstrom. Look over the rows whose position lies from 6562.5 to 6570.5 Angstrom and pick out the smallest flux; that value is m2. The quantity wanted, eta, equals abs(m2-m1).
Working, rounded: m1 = 13.41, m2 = 19.24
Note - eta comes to 5.8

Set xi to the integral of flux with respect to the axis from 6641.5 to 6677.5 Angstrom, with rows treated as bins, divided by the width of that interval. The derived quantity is 16.6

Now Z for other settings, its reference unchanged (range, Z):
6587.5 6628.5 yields 6590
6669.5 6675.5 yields 6670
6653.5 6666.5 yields 6666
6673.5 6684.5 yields 6674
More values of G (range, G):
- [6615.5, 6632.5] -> 6616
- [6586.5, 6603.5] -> 6590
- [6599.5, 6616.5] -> 6616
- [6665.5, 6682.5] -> 6670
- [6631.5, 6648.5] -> 6632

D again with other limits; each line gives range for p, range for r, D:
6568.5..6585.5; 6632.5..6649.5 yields 0.9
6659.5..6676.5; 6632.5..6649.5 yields 1.9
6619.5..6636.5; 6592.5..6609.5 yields 1.6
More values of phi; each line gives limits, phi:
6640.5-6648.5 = 2.88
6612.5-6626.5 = 2.95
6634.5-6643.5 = 2.86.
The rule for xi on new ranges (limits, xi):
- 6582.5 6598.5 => 19.7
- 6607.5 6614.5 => 19.5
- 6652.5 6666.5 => 15.6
